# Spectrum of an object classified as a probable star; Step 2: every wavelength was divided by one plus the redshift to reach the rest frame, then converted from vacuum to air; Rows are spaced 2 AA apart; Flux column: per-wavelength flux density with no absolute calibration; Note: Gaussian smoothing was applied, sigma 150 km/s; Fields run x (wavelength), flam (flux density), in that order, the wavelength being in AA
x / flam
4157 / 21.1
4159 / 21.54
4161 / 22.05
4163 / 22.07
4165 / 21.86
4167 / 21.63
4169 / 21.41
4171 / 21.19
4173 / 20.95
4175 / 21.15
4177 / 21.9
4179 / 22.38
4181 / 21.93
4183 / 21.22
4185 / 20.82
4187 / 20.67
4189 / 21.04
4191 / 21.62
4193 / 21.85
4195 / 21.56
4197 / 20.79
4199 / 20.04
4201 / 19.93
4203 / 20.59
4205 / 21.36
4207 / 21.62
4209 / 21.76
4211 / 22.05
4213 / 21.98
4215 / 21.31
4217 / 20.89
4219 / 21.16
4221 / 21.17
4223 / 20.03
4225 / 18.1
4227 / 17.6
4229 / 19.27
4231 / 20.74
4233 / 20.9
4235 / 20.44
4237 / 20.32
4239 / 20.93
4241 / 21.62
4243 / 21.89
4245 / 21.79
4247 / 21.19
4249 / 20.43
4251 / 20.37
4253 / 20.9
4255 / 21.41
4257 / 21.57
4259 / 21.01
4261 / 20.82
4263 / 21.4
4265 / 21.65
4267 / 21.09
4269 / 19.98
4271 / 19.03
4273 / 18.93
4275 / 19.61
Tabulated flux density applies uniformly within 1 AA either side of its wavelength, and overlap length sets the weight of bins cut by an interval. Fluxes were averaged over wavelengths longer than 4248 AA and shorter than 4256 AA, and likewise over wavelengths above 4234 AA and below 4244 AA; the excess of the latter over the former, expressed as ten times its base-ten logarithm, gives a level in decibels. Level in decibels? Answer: -5.8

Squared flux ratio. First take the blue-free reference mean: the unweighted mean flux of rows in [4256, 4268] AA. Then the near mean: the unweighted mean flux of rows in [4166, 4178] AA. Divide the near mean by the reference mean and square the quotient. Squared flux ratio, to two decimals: 1.01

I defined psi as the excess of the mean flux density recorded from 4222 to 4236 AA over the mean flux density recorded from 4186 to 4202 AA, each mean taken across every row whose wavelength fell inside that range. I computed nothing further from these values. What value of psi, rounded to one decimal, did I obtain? -1.4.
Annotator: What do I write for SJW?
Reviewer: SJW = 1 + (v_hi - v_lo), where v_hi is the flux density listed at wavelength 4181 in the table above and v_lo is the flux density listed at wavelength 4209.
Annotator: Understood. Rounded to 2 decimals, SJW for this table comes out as 1.17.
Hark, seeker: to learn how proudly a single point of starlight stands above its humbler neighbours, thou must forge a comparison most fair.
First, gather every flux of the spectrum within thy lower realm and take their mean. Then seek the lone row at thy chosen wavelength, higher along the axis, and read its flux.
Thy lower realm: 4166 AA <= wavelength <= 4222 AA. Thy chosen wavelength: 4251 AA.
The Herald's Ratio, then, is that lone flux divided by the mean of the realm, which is 0.96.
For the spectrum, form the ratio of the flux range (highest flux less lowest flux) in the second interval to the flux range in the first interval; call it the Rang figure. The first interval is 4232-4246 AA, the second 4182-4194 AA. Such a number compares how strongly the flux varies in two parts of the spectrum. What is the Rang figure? 0.8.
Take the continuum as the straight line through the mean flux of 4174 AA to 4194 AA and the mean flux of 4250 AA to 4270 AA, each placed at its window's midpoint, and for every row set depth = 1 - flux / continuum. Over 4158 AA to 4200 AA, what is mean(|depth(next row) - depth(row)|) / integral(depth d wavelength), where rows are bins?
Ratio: 0.124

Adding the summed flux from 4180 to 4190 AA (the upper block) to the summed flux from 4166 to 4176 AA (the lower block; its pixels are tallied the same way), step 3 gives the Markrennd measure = 212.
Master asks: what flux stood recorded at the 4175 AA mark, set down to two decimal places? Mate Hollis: 21.15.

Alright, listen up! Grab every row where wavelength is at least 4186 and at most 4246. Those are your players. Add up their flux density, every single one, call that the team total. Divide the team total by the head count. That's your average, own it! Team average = 20.8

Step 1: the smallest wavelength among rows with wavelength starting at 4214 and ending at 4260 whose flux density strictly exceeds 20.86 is 4215 AA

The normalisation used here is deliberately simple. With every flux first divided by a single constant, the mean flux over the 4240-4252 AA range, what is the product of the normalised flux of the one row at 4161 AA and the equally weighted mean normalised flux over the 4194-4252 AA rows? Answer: 1.02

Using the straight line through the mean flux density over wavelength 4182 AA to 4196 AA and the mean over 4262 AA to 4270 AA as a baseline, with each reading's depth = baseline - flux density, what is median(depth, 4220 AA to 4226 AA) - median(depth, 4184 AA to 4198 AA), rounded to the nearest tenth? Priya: 0.9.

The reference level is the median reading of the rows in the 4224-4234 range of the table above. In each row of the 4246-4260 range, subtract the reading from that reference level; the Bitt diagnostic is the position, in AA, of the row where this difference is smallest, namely 4257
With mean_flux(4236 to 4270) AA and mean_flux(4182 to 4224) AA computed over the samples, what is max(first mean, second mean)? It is 21.12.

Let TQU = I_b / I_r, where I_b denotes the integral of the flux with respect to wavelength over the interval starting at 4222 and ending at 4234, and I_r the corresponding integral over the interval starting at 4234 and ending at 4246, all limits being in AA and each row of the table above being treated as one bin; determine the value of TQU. 0.92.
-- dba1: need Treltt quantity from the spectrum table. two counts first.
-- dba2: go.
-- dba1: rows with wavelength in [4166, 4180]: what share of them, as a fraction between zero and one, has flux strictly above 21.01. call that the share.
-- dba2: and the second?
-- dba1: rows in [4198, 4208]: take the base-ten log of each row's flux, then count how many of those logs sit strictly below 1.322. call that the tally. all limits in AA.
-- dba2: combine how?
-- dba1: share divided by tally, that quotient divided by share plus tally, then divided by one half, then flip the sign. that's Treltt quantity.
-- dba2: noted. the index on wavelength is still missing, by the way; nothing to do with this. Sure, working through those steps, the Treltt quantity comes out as -0.15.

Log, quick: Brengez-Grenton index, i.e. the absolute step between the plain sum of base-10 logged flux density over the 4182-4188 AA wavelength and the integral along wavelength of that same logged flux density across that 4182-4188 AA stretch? 3.961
